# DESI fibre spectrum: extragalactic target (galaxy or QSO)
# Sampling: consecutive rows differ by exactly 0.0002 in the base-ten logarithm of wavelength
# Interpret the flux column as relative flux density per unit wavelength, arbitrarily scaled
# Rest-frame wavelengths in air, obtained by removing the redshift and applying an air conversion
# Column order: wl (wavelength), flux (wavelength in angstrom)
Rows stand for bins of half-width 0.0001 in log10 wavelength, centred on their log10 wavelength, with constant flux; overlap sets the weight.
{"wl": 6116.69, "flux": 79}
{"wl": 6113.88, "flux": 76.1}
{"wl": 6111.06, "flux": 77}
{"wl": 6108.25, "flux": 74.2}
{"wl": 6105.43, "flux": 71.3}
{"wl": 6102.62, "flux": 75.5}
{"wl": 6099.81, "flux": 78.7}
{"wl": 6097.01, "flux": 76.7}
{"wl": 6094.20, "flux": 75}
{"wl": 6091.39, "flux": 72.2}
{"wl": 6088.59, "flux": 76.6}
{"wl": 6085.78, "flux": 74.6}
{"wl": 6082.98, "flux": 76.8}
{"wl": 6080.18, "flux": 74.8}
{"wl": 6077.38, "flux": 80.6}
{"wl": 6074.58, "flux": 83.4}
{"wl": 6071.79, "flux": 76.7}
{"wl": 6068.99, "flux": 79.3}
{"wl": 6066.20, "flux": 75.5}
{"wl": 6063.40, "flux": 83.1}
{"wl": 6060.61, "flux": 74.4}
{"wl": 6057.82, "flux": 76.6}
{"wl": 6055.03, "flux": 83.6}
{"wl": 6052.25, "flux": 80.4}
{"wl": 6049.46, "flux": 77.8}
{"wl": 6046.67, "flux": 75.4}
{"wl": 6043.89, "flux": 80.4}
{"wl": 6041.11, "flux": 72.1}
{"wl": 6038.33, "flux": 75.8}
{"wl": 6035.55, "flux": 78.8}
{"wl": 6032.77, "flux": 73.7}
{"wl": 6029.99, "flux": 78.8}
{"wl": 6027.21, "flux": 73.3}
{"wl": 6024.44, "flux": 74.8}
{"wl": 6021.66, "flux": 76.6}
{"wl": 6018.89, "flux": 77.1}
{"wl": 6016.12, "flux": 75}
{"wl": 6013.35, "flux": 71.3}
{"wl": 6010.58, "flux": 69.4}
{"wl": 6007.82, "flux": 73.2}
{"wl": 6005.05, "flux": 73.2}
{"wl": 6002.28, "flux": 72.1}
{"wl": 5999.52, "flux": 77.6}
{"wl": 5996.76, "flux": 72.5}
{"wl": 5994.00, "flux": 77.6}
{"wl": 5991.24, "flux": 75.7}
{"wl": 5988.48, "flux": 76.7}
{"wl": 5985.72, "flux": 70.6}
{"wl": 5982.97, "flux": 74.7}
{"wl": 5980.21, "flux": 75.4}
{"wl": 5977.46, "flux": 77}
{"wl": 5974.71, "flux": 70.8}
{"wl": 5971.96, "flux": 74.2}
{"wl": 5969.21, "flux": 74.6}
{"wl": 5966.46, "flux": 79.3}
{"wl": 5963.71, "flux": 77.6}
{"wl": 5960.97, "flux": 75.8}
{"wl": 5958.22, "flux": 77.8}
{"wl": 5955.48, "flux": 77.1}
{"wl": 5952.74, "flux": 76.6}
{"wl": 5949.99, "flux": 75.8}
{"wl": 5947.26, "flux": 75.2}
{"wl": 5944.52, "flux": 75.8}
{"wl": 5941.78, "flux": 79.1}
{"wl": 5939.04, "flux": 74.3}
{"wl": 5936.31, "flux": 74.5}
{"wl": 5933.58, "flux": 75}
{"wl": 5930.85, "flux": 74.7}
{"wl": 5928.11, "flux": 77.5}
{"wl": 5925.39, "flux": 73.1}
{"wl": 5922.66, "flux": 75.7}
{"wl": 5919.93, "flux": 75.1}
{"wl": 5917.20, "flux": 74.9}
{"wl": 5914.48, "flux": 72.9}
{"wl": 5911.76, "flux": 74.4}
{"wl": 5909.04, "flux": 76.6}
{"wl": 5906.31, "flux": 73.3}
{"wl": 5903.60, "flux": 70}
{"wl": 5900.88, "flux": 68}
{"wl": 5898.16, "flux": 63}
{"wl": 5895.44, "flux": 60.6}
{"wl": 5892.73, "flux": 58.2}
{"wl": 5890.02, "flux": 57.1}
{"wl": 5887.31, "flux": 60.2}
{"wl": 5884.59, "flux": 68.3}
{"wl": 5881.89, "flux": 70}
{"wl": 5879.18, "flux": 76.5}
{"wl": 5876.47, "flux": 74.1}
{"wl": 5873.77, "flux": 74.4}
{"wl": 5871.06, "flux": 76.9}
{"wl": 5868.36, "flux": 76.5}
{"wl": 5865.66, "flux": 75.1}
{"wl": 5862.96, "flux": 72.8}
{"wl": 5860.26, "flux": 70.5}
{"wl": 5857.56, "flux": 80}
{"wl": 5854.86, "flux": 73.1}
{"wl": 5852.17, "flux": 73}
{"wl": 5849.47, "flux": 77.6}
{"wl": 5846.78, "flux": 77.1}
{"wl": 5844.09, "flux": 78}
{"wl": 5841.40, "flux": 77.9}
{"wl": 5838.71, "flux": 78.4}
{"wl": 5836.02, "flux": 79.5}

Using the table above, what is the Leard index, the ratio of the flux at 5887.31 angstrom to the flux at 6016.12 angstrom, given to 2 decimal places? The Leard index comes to 0.80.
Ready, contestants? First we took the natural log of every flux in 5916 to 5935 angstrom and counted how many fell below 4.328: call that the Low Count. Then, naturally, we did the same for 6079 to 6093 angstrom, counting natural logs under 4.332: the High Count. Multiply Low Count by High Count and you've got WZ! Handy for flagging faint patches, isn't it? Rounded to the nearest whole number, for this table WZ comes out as 18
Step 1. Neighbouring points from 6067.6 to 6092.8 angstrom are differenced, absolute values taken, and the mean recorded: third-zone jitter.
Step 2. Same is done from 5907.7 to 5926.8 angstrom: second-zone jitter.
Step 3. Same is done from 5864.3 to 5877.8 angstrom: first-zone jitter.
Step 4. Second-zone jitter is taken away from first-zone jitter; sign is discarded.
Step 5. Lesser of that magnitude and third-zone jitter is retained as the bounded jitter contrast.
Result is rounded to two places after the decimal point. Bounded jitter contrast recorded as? 0.37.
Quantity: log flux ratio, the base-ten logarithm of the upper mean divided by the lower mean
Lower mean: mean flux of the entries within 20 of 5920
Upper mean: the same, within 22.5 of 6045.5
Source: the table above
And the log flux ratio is 0.018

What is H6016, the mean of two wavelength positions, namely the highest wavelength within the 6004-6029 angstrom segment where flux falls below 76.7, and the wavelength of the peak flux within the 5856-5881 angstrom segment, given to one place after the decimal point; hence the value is 5942.4 angstrom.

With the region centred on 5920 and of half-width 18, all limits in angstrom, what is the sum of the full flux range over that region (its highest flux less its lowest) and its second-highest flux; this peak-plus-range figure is 84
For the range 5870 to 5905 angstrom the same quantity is 96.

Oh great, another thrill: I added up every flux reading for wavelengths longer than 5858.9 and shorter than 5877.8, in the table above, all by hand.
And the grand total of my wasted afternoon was 520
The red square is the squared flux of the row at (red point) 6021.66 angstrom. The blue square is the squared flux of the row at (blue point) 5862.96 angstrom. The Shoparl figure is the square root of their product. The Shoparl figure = 5576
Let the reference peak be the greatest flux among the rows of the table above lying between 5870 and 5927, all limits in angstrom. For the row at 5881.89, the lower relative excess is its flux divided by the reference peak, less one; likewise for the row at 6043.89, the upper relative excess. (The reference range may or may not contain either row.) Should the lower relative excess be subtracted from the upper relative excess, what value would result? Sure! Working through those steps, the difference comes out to 0.14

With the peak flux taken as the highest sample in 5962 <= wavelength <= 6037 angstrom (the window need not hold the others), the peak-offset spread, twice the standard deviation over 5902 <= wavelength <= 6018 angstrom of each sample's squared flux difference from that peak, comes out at 48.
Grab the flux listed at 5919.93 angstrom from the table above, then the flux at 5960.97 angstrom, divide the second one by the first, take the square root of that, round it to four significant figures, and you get 1.005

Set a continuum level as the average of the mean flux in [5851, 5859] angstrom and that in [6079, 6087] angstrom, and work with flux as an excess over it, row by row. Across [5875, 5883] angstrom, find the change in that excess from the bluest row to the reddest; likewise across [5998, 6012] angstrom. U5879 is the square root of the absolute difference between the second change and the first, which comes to 2.02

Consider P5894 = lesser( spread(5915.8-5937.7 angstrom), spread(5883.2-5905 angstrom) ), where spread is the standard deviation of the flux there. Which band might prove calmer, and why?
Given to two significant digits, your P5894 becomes 1.2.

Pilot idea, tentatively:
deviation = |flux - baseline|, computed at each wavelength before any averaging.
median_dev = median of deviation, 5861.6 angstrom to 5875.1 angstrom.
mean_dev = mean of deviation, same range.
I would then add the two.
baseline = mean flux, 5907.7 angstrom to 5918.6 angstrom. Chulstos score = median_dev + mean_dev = 3.1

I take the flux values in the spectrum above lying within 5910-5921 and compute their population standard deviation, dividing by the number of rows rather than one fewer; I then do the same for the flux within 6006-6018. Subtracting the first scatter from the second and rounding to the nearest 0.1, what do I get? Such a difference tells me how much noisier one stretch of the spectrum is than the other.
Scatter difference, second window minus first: 1.2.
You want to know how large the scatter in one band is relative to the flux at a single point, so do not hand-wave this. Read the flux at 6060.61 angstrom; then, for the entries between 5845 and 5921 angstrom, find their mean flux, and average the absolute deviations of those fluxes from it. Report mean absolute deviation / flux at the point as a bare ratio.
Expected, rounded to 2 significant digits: 0.066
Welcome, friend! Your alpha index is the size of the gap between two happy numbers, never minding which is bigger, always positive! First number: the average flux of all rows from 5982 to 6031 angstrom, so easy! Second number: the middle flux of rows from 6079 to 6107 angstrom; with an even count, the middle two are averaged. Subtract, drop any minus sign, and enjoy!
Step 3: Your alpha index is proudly 0.8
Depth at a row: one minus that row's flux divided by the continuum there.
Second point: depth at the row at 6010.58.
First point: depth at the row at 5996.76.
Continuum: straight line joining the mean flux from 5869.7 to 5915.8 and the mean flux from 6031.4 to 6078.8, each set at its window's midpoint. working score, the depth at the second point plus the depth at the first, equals 0.11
